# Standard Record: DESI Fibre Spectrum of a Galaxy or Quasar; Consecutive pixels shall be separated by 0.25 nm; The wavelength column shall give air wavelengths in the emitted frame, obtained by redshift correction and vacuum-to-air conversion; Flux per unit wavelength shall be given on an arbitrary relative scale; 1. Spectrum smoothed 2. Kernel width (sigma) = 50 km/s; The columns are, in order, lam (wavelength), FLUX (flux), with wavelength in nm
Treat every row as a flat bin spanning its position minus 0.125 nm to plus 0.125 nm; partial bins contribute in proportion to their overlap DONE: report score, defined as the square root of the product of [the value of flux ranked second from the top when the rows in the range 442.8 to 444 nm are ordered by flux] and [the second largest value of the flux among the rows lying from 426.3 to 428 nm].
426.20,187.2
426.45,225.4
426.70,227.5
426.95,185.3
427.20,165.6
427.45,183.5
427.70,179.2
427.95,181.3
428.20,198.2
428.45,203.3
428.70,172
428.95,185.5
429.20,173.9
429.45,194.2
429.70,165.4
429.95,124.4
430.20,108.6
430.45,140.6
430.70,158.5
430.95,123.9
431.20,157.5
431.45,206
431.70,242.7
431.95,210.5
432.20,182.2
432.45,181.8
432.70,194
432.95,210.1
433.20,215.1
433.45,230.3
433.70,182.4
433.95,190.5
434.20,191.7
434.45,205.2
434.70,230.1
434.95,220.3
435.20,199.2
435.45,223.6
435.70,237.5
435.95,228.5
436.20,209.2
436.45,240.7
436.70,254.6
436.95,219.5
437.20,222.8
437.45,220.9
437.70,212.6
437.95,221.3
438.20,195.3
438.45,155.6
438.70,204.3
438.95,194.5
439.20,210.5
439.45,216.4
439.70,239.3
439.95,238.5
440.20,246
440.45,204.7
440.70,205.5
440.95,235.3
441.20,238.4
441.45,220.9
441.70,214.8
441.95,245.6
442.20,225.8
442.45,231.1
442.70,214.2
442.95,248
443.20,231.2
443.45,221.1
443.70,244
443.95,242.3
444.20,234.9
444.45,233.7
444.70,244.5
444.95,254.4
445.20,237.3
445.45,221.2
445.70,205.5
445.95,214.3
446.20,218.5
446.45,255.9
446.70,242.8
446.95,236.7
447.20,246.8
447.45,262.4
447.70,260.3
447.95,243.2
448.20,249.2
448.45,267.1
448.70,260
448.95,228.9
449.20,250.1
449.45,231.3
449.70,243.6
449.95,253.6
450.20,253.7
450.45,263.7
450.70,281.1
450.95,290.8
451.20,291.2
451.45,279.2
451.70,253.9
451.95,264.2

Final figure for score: 235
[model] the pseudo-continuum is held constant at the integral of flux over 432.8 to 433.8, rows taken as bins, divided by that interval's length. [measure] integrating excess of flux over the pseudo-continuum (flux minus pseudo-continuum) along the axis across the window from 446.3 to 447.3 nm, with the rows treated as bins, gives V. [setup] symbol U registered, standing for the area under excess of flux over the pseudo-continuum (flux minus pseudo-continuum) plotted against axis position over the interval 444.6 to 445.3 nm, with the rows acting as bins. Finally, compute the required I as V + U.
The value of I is 60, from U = 25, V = 35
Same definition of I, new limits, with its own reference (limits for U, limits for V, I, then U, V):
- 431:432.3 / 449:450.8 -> 59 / -18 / 77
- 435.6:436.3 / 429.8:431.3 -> -100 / 11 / -111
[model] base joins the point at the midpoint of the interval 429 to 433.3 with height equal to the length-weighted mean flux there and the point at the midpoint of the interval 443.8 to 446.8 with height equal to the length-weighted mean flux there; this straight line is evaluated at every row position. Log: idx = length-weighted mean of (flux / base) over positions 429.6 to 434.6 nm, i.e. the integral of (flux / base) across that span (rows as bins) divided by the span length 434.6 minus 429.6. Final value 1.01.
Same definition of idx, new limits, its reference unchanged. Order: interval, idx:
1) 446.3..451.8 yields 1.03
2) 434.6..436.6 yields 1.15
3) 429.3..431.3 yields 0.85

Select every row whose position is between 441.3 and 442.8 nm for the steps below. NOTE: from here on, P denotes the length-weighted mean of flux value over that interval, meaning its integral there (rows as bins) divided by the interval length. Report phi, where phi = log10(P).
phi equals 2.35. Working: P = 226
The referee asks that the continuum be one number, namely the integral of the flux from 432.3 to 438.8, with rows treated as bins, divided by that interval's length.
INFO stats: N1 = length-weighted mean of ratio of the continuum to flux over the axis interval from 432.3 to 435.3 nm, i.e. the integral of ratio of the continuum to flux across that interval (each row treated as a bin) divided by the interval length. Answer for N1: 1.04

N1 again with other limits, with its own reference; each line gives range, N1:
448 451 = 0.83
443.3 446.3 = 0.92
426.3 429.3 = 1.12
